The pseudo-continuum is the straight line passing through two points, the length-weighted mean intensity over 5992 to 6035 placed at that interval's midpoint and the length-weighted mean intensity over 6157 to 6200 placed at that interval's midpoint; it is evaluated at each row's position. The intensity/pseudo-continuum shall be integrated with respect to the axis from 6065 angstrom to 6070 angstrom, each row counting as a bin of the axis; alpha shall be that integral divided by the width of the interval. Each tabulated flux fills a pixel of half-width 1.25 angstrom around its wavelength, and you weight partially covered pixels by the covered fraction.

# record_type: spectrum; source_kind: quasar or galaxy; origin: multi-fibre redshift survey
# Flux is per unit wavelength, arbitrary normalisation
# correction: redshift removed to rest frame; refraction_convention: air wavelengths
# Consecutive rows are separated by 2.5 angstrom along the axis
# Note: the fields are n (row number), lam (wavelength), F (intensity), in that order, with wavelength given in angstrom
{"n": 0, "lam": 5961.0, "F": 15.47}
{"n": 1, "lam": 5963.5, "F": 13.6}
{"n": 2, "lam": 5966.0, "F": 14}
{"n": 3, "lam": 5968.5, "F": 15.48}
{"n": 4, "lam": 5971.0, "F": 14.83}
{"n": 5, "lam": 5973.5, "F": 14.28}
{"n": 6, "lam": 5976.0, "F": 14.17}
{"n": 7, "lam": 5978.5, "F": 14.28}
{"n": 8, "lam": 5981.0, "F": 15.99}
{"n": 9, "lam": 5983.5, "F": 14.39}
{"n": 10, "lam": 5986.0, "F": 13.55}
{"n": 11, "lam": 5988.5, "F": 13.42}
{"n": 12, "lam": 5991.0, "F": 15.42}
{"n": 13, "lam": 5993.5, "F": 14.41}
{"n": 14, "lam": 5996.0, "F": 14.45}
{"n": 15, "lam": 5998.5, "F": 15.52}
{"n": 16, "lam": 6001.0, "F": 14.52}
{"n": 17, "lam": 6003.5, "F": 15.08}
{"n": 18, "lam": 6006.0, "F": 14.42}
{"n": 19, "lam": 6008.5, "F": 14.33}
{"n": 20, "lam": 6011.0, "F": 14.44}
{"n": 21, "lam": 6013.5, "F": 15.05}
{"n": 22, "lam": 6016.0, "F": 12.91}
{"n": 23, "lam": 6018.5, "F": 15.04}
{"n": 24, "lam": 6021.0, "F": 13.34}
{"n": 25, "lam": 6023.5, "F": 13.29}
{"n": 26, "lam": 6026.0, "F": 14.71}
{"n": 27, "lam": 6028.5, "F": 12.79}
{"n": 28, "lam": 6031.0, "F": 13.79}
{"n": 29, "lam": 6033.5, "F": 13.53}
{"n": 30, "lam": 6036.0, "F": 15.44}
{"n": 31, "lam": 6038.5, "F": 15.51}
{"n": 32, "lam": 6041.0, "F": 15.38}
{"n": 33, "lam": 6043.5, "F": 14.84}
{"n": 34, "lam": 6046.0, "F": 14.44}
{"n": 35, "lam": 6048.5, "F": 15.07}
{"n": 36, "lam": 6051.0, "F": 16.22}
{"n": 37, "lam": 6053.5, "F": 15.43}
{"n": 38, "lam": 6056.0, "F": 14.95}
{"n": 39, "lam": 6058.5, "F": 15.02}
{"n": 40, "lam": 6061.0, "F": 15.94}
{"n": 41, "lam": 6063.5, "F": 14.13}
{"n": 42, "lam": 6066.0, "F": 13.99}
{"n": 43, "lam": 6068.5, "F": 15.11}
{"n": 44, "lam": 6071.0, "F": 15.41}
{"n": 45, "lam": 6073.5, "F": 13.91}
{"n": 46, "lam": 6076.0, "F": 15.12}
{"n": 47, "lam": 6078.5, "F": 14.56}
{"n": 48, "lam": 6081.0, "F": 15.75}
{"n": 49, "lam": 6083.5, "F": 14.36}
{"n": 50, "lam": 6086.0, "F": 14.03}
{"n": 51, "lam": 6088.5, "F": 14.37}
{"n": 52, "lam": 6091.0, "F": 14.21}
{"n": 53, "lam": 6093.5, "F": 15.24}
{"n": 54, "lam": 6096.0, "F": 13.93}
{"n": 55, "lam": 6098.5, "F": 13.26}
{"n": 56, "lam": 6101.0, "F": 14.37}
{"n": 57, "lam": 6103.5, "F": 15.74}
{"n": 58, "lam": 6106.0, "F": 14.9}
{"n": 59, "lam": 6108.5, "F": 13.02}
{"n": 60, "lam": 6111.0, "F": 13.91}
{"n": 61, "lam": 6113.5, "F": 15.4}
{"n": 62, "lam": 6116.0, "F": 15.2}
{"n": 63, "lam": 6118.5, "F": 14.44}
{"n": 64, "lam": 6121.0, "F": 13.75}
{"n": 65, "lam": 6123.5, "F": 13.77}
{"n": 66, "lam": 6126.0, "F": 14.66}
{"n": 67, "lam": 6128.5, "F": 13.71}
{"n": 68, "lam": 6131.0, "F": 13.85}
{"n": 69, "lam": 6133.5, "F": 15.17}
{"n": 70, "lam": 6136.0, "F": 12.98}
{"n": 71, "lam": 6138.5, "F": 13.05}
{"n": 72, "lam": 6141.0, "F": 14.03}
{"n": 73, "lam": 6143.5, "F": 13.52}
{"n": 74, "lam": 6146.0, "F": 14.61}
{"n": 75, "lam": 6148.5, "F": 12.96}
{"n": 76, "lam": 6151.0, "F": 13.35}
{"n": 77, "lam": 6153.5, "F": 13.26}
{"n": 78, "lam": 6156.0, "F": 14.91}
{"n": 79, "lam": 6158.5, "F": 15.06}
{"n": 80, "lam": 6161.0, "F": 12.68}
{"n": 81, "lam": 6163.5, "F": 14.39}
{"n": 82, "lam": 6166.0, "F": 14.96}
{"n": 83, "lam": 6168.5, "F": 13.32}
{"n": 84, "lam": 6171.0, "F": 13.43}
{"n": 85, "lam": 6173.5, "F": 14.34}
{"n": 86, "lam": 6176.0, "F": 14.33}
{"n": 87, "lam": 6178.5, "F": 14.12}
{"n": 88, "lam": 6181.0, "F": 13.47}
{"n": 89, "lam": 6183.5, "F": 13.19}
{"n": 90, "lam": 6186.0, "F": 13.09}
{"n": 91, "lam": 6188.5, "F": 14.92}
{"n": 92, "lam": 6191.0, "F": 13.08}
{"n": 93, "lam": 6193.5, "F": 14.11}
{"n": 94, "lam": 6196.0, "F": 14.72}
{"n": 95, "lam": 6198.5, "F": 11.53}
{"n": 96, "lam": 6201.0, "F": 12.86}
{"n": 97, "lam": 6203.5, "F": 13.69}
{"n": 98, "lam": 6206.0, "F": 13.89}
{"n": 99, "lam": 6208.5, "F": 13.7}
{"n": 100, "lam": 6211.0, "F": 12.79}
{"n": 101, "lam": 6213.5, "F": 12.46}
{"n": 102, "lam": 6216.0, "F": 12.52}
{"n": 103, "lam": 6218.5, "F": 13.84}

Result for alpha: 1.038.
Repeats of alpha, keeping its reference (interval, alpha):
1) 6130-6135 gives 1.039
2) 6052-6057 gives 1.080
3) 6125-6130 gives 1.015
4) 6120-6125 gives 0.990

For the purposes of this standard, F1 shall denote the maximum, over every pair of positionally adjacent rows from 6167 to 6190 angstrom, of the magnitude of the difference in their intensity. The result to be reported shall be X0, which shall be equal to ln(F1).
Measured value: 0.60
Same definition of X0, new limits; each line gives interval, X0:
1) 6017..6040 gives 0.65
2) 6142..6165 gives 0.87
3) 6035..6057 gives 0.14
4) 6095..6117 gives 0.63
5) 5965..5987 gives 0.54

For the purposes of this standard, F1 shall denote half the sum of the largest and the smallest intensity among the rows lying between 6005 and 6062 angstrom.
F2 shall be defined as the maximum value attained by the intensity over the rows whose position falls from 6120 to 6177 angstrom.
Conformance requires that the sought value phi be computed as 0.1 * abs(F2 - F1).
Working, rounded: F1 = 14.5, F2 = 15.17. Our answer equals 0.07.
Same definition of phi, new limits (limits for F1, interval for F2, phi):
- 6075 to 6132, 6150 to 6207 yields 0.07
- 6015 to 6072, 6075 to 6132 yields 0.12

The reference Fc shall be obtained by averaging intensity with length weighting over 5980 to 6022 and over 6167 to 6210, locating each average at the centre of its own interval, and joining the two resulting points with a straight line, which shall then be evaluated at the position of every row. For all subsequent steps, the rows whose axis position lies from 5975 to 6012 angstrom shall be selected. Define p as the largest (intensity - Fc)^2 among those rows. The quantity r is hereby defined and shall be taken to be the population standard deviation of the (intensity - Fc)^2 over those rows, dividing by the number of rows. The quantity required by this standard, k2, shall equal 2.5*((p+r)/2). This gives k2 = 3.3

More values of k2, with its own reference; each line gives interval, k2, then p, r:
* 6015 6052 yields 6.1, 3.8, 1.0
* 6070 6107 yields 4.9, 3.0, 0.9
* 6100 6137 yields 4.8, 3.0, 0.9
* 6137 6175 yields 2.7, 1.7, 0.5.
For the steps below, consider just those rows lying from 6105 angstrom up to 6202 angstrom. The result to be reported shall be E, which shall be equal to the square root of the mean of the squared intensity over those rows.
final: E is 13.9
